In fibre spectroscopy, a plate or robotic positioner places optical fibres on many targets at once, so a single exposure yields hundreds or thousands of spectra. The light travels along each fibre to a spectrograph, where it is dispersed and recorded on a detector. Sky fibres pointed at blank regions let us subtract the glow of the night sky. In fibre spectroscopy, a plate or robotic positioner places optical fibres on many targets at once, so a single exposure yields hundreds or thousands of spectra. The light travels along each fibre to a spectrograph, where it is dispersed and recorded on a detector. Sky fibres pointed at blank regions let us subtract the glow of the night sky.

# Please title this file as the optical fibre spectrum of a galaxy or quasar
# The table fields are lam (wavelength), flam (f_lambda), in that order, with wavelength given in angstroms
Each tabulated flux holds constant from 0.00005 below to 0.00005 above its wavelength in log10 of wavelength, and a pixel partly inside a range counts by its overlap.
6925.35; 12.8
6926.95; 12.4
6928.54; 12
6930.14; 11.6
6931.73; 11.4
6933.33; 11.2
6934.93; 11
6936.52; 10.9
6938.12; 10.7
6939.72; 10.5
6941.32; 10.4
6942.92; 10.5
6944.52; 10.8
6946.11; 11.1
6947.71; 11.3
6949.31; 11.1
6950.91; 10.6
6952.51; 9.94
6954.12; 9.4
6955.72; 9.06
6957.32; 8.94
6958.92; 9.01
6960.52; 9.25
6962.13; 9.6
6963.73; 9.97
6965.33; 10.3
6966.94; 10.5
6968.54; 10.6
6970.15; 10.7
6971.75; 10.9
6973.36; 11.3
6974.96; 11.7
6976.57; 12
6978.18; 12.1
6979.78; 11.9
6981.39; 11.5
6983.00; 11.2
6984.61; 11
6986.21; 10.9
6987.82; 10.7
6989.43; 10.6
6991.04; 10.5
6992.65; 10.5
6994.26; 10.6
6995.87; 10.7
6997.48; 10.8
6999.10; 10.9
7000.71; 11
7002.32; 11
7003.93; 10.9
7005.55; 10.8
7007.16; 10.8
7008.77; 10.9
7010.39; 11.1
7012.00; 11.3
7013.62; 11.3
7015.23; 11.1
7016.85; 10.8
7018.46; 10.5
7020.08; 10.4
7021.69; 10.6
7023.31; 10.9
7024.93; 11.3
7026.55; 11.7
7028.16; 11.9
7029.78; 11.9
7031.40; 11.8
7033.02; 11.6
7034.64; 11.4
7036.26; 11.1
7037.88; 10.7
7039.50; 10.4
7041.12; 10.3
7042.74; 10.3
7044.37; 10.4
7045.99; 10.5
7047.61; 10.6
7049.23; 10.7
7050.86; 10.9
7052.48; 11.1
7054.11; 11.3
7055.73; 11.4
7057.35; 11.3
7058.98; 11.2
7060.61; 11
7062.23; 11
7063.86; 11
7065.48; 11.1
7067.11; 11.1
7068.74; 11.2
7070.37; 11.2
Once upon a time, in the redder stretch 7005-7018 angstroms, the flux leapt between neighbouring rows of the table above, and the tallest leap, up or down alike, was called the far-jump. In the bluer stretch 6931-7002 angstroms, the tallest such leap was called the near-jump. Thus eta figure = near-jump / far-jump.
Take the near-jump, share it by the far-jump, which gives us 2.2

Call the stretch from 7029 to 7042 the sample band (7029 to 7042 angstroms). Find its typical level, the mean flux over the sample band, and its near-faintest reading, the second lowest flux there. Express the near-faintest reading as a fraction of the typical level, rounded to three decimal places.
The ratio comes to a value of 0.933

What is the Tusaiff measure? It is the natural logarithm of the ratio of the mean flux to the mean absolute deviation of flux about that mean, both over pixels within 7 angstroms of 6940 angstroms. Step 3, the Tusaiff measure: 3.8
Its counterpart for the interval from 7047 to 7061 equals 3.9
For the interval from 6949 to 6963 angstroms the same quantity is 2.8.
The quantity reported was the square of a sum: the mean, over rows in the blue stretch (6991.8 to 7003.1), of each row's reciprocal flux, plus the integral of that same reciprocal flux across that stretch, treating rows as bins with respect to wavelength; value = 1.30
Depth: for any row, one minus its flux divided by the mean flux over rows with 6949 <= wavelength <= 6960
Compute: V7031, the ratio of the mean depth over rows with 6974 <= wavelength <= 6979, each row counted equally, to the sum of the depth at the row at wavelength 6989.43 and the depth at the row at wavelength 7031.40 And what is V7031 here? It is 0.7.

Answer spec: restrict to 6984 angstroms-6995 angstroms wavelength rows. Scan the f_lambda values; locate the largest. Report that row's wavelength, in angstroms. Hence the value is 6984.61 angstroms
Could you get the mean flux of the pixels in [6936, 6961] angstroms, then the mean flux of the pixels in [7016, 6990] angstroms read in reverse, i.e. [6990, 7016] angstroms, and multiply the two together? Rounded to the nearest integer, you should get 111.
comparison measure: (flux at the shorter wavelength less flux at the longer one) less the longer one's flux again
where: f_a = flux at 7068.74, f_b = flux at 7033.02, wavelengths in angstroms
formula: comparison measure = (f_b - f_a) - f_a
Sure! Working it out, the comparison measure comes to -10.8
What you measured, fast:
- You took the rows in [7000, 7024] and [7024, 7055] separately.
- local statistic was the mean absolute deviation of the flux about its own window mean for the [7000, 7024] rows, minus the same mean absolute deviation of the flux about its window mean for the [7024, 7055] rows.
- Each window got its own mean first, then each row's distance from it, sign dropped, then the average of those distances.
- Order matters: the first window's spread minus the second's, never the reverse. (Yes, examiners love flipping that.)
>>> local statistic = -0.29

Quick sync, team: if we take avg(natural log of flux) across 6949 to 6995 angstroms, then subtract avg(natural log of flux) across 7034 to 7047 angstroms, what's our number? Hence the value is -0.01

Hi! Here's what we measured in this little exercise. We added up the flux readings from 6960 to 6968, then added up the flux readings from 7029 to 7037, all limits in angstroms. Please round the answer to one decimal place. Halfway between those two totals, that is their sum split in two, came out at 53.7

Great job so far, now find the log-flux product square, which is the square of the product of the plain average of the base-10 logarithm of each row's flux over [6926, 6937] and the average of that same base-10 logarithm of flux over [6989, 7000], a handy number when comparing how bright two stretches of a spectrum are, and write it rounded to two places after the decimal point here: 1.19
